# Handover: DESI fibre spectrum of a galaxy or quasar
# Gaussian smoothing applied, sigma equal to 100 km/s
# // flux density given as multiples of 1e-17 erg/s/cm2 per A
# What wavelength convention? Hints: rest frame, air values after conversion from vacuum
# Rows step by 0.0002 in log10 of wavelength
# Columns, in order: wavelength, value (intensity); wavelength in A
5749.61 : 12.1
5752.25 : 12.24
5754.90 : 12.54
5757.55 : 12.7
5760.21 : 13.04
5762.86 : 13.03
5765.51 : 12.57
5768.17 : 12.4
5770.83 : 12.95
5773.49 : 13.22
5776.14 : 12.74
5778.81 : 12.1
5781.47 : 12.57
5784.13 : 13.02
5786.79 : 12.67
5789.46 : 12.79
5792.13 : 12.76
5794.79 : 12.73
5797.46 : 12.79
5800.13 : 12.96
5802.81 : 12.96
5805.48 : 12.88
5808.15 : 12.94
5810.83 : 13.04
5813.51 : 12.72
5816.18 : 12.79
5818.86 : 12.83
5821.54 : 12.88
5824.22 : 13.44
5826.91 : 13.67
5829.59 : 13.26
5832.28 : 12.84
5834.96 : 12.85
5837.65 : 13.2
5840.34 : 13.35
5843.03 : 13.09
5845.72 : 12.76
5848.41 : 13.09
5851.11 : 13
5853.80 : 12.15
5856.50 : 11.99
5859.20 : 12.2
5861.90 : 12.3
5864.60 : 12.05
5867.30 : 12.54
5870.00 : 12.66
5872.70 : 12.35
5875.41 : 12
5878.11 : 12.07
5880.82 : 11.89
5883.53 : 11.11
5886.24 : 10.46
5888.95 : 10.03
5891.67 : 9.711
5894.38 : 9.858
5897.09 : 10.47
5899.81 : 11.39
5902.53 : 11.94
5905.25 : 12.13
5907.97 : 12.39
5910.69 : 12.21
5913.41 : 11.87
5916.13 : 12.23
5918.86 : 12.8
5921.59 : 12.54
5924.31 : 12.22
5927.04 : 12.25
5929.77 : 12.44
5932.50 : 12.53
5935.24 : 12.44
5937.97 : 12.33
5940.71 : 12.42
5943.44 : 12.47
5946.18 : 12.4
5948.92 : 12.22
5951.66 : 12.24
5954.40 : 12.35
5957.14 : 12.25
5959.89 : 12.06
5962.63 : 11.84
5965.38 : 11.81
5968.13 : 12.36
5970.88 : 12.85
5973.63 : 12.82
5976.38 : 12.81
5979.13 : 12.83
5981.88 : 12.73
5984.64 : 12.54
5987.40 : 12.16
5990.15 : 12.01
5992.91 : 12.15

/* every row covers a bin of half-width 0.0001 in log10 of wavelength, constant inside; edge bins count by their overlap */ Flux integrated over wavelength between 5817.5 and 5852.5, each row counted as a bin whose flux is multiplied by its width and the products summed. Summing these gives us 458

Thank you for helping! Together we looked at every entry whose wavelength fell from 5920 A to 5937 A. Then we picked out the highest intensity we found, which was 12.54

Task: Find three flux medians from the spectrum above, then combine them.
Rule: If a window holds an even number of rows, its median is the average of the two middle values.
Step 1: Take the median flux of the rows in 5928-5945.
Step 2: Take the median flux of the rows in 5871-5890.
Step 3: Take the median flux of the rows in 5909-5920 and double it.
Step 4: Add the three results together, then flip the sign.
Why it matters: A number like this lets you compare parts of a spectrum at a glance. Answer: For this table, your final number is -48.8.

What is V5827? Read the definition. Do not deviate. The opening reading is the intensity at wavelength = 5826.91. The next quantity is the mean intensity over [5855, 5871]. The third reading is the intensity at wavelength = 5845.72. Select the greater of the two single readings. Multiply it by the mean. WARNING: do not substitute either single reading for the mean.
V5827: 168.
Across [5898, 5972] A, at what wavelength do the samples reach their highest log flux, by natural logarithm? 5970.88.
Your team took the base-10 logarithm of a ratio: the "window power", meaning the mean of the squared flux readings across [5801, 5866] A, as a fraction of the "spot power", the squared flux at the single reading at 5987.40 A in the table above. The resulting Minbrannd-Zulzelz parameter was 0.05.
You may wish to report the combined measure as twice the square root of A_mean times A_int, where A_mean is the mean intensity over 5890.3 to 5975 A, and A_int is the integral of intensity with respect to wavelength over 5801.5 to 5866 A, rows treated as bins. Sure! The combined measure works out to 200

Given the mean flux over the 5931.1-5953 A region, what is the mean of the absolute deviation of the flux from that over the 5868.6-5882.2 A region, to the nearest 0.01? 0.30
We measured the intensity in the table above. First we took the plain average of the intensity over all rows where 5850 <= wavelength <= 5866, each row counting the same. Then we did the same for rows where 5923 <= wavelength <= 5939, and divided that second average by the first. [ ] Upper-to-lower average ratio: 1.01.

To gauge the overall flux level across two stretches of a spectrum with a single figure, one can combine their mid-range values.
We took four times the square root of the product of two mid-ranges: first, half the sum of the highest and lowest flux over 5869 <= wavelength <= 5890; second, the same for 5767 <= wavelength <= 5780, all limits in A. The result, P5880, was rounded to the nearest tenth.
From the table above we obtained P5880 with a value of 47.9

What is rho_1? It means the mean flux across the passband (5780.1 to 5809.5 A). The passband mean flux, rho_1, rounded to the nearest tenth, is 12.8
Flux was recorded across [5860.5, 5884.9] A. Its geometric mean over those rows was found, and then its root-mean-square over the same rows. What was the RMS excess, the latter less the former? 0.015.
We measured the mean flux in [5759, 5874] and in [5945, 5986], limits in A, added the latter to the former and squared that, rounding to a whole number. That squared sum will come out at 635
